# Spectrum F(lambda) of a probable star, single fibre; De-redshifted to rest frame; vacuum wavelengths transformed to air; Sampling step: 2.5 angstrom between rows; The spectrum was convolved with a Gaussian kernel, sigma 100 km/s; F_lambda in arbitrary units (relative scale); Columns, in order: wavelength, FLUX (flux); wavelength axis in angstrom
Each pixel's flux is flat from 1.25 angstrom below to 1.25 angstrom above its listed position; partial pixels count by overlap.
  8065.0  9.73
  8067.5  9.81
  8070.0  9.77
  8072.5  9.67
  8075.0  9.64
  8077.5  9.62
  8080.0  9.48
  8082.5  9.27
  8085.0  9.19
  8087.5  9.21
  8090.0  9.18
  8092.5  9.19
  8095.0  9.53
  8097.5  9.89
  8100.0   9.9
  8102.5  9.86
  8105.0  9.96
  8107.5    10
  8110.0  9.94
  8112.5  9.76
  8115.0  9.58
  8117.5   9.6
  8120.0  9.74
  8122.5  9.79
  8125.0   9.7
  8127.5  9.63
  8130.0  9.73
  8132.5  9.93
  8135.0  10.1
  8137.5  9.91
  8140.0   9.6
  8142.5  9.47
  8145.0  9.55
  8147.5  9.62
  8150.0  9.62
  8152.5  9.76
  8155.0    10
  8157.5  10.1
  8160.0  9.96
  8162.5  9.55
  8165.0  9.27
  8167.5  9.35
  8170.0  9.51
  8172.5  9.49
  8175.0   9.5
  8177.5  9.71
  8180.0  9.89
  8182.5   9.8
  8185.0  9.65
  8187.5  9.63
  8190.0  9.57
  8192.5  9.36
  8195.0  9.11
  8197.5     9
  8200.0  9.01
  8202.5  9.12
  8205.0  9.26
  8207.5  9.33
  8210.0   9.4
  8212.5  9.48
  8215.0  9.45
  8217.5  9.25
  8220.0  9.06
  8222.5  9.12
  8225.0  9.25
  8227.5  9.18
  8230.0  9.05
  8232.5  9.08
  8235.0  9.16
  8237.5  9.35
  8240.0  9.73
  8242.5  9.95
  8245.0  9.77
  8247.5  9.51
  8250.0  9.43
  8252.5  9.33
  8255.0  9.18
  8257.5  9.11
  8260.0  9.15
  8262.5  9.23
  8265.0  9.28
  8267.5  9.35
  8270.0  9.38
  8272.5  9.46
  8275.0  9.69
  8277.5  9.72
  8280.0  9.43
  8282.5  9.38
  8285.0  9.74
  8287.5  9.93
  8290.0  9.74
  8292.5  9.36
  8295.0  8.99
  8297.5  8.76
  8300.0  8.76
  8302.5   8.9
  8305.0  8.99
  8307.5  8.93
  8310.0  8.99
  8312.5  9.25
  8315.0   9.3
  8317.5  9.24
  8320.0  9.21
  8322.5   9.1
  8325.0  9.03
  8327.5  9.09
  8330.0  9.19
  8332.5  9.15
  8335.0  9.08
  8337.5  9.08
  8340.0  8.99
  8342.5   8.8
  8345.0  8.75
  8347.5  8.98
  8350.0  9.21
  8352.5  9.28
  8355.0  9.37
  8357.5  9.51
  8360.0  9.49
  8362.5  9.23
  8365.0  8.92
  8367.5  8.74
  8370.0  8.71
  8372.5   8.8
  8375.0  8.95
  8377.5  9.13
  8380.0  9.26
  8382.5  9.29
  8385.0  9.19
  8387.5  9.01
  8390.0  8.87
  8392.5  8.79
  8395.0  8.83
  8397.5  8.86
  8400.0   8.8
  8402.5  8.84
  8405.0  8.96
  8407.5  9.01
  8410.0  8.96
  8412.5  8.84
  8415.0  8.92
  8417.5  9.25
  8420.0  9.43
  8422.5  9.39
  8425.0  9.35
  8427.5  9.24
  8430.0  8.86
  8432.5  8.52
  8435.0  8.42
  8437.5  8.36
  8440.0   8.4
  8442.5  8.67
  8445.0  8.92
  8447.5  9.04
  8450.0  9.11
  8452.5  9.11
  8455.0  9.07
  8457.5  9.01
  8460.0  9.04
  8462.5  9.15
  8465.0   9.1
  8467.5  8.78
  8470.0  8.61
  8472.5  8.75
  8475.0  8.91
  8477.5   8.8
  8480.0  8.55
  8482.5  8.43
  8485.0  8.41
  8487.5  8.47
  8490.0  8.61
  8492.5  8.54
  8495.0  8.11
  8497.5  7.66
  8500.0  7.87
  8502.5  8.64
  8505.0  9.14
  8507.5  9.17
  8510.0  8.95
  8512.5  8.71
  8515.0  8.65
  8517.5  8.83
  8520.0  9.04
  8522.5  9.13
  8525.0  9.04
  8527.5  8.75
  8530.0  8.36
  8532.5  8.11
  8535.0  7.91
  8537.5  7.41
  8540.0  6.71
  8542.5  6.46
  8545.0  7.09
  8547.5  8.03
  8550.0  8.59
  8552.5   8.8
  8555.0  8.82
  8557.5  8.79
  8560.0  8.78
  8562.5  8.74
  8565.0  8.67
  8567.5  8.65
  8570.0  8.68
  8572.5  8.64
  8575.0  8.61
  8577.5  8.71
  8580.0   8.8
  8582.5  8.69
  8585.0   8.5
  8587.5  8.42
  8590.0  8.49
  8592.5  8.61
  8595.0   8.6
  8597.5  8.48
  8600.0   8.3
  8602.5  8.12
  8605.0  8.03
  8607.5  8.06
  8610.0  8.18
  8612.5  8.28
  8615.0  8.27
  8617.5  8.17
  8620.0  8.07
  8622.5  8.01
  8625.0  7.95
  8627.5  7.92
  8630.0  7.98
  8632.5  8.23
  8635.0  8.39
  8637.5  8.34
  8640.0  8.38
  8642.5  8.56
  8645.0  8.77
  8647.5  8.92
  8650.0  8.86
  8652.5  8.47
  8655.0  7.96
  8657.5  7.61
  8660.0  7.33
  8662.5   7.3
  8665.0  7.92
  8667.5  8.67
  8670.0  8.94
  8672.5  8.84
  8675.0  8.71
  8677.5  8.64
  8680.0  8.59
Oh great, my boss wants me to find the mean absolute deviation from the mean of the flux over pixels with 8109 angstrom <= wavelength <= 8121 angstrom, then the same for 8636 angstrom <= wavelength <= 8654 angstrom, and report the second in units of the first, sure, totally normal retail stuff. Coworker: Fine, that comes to 1.88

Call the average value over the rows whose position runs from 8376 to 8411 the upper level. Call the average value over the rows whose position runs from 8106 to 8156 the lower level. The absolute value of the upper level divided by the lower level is 0.92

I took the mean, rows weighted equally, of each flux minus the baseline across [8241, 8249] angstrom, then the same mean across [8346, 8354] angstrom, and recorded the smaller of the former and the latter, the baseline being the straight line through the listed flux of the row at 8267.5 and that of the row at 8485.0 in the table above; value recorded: 0.16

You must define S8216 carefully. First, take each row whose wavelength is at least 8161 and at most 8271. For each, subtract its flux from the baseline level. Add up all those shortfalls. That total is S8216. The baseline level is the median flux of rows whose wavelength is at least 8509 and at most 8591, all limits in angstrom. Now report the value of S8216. -31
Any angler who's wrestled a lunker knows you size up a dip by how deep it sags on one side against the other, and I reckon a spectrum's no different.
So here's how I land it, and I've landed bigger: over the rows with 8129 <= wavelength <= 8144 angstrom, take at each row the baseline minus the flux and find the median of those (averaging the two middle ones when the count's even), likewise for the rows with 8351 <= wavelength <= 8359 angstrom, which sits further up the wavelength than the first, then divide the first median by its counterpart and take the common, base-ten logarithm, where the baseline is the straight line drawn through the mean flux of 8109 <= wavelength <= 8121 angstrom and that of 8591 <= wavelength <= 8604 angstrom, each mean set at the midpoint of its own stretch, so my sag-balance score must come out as -0.30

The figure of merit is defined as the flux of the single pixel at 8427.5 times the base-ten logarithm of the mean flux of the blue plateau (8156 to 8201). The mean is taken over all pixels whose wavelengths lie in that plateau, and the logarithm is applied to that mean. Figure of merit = 9.0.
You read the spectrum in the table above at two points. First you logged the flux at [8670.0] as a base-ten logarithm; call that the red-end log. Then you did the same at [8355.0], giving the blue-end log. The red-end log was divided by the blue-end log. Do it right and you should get 0.98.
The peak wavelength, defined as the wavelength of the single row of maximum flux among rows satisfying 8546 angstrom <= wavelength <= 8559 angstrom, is 8555.0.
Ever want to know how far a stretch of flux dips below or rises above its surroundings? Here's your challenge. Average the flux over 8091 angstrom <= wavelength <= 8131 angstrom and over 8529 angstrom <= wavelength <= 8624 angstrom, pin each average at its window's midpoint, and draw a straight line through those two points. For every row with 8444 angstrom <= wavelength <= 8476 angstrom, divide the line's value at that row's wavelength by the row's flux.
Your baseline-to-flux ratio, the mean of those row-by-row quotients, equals 0.96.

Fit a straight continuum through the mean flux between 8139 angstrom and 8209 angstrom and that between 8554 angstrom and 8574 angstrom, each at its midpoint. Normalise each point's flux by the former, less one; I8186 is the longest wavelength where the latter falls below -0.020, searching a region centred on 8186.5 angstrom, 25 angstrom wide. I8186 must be 8197.5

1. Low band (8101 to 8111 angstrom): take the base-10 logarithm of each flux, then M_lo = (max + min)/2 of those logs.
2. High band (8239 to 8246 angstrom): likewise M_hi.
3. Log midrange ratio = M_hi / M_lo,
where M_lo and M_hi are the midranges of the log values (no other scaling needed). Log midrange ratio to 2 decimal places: 1.00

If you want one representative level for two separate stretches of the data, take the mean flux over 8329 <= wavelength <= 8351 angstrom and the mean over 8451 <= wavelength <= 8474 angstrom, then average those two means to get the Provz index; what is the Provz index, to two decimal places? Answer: 8.99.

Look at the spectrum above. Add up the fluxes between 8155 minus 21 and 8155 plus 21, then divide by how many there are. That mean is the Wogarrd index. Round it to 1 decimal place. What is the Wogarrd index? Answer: 9.7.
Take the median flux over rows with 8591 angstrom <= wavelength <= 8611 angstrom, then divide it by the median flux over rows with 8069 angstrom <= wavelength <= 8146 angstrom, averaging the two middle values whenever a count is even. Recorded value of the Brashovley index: 0.85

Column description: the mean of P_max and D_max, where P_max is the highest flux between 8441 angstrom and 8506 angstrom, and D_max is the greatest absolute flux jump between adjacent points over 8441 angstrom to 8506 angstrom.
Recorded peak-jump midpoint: 4.96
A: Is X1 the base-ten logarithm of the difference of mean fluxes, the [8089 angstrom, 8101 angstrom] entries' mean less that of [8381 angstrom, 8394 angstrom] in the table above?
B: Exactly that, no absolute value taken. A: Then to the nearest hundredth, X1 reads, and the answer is -0.29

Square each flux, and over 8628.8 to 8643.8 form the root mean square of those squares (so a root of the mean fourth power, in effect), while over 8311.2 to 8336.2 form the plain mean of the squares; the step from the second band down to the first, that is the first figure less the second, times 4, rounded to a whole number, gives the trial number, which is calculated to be -59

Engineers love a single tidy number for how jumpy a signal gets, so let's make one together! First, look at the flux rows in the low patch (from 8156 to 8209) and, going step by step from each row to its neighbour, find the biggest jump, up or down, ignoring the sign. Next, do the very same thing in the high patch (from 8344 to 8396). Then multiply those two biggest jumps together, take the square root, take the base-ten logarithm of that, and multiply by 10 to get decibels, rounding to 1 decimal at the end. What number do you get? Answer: -4.5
